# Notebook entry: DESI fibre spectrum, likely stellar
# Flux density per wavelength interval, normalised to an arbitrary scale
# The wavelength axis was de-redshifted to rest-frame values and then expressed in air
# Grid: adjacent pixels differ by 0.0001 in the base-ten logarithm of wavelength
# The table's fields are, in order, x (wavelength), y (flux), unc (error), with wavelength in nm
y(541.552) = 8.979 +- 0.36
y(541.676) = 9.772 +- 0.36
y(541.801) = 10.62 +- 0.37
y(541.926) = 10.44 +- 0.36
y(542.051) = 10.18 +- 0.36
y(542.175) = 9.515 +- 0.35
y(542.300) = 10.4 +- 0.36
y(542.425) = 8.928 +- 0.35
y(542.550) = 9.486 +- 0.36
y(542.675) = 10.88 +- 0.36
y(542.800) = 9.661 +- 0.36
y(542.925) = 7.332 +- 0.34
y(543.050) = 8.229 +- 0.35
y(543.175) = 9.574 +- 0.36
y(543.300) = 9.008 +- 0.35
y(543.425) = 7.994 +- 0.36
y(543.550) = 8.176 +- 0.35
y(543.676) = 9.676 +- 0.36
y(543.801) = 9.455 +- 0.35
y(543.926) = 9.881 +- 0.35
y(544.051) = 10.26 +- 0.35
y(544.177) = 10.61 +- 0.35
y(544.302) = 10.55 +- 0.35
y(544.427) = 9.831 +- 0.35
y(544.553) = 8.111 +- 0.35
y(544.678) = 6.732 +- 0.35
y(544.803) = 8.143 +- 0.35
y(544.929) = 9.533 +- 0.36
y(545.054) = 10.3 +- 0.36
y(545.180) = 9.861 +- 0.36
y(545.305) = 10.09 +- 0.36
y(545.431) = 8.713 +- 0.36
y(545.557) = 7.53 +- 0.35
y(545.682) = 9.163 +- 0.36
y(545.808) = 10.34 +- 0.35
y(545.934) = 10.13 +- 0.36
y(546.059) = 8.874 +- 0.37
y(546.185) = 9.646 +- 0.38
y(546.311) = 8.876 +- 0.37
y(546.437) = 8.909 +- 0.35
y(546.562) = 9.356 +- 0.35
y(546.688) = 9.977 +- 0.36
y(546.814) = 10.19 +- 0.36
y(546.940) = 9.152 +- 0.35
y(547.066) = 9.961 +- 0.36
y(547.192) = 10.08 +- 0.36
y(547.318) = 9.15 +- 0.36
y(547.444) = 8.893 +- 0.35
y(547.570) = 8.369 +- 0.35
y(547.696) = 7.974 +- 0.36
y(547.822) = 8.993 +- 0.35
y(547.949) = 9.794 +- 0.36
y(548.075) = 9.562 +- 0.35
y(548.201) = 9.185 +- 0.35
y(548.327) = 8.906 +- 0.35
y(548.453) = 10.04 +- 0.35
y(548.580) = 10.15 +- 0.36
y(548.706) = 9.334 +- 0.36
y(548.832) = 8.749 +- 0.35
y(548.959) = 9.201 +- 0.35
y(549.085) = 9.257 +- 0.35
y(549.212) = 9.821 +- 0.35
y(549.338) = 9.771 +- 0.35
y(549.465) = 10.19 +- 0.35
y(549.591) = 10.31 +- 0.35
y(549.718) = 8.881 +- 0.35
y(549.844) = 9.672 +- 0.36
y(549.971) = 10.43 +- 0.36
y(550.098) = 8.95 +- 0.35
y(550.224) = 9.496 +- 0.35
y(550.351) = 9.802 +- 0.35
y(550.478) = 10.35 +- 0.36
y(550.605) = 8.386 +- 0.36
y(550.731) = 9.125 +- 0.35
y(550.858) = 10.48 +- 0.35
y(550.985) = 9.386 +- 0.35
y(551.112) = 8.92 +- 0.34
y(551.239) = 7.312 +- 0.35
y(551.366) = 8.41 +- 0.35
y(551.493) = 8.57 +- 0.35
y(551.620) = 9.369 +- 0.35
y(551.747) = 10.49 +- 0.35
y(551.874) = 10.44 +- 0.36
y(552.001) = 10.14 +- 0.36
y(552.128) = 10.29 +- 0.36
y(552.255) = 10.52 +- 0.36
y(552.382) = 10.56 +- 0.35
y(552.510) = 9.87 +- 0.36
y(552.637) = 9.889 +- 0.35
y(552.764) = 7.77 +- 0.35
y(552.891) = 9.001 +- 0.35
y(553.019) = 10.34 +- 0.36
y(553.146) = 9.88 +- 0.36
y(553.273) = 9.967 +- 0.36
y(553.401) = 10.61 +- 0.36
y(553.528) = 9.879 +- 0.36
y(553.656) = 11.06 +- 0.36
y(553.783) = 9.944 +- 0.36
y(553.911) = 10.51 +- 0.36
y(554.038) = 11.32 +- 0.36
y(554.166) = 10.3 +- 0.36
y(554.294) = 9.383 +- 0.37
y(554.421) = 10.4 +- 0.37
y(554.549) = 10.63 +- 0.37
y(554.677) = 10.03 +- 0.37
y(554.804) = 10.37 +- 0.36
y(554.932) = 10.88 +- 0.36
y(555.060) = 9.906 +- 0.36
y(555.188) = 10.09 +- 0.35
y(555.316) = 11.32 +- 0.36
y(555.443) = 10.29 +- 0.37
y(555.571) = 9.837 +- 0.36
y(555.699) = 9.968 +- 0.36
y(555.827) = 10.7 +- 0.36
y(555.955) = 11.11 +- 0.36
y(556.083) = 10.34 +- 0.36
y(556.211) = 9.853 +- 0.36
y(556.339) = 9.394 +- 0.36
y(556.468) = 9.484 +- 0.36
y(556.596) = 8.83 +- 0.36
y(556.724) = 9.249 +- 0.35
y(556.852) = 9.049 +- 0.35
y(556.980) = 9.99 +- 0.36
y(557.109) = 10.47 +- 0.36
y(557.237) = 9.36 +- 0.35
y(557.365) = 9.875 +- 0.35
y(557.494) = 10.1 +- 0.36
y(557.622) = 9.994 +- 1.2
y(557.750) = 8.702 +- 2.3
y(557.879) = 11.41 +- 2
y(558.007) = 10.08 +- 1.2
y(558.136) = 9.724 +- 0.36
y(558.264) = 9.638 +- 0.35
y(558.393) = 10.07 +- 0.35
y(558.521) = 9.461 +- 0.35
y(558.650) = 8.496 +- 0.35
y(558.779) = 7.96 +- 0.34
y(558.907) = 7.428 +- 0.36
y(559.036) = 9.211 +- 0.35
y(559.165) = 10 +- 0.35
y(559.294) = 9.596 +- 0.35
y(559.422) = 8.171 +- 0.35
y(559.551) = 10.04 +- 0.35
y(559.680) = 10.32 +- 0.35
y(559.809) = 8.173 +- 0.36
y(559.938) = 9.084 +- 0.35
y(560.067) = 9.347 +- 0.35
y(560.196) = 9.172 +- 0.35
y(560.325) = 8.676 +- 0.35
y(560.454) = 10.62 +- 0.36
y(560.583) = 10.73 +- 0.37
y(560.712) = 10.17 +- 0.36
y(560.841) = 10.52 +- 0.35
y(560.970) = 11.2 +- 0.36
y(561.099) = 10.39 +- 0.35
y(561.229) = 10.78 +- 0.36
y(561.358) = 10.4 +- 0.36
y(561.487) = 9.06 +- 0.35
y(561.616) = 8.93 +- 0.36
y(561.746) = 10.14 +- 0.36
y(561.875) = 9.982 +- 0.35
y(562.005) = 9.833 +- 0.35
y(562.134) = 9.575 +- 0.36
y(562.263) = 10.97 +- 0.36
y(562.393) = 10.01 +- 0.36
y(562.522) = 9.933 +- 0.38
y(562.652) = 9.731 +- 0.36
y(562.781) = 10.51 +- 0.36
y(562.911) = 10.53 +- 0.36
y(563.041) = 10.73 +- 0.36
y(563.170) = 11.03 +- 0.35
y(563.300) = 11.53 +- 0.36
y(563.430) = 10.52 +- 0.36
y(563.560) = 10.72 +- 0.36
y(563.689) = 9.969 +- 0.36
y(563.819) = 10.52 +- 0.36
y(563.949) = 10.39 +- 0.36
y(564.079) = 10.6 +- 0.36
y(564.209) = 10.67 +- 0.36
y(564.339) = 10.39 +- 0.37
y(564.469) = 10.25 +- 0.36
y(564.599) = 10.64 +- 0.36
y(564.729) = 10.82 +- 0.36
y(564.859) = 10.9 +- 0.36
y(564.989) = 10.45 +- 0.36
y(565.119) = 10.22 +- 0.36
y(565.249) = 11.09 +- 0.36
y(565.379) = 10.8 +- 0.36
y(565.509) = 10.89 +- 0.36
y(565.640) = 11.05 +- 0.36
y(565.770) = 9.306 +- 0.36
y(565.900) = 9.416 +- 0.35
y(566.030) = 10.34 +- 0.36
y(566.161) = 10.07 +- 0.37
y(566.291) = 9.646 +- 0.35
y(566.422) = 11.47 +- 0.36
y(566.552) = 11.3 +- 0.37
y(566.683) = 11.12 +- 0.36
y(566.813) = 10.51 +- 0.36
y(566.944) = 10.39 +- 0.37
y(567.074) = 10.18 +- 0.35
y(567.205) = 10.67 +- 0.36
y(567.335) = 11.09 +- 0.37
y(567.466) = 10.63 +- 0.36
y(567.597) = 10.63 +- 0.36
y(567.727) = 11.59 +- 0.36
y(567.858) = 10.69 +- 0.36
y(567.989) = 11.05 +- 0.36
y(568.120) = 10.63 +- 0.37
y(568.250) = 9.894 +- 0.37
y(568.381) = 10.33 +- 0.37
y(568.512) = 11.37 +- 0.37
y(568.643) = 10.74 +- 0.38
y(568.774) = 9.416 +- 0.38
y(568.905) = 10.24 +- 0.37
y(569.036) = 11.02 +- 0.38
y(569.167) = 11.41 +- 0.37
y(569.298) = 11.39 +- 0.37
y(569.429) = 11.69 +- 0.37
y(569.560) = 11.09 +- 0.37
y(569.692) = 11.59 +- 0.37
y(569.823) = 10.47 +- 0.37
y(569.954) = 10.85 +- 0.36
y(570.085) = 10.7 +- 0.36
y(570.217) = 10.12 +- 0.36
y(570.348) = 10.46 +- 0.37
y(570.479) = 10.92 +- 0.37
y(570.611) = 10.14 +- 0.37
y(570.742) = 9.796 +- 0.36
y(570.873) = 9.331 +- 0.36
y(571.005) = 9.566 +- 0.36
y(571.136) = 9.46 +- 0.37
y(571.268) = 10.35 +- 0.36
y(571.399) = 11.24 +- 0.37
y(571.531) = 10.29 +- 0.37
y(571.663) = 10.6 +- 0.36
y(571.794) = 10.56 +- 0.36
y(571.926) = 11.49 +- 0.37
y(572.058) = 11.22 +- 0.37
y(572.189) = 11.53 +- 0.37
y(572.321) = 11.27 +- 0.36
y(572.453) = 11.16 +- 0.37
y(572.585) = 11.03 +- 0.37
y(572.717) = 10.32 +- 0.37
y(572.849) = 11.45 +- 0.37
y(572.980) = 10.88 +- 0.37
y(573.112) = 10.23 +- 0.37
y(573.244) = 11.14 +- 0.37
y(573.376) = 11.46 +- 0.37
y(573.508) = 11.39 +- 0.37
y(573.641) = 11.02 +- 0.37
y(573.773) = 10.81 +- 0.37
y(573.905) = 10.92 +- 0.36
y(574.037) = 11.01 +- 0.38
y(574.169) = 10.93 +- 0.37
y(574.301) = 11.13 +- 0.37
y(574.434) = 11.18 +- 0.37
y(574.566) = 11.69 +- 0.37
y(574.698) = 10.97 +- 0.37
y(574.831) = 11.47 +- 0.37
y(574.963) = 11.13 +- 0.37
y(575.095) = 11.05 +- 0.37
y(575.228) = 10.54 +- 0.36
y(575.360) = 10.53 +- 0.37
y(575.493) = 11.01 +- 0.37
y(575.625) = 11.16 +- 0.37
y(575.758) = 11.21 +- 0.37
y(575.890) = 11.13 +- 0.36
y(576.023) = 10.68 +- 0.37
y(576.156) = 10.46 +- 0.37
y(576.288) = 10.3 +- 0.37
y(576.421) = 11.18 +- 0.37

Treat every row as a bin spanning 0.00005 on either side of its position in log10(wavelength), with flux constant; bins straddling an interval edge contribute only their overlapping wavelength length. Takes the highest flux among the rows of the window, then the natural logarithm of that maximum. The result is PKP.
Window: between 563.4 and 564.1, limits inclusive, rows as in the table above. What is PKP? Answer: 2.37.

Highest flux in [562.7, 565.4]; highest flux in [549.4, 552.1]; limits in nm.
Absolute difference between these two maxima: 1.0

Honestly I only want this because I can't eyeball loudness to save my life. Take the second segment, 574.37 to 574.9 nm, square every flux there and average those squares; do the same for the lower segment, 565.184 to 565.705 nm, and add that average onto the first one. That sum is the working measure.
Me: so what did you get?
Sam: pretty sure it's 248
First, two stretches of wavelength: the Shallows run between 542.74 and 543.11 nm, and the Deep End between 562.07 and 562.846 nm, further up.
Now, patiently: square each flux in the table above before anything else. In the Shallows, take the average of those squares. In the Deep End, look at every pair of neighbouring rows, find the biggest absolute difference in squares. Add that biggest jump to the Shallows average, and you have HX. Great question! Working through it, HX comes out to 100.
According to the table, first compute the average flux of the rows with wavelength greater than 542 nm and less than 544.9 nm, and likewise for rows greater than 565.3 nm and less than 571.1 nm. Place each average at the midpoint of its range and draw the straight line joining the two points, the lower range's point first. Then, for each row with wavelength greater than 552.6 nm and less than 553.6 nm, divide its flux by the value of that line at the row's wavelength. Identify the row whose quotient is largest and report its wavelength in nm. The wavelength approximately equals 553.401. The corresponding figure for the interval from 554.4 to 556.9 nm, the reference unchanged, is 555.316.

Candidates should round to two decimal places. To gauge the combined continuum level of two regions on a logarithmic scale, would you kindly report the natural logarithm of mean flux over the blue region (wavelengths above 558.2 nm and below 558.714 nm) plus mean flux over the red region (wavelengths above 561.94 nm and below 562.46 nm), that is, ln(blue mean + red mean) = 2.97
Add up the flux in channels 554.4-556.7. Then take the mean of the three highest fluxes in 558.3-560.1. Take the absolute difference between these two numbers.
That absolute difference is 173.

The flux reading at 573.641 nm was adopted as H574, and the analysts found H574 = 11.02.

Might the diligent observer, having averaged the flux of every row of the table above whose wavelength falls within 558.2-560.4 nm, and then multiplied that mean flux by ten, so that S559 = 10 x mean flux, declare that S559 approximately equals 91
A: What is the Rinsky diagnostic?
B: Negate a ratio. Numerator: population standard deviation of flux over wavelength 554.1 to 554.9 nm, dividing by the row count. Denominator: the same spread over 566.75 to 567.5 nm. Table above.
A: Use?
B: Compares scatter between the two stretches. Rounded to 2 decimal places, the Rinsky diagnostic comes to -1.43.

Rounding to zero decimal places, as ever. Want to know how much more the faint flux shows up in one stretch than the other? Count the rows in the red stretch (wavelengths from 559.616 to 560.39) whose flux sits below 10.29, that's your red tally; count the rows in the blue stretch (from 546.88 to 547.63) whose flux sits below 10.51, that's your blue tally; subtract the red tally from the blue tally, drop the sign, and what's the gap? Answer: 1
